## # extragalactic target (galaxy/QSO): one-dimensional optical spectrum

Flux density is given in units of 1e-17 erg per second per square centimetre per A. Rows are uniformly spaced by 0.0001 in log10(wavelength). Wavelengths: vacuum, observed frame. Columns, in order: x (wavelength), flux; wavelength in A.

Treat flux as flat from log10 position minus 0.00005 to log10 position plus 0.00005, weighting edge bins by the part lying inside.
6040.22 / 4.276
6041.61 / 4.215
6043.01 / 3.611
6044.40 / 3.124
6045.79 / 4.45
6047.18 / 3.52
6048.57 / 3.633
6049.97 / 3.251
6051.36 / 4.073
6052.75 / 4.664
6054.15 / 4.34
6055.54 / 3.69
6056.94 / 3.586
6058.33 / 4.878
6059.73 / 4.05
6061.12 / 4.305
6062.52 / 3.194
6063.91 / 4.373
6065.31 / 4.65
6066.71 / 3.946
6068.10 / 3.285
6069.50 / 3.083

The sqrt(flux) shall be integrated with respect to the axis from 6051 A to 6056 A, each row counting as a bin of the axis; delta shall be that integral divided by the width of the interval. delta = 2.05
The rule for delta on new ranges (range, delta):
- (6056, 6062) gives 2.03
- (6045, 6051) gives 1.93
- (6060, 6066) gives 2.03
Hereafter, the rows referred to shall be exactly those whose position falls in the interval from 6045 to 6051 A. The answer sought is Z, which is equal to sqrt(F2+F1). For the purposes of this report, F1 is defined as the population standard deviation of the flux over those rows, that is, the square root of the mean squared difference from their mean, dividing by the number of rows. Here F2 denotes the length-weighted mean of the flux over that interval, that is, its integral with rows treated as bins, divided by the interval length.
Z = 2.043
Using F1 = 0.447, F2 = 3.73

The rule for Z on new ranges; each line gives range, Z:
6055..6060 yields 2.137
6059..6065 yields 2.121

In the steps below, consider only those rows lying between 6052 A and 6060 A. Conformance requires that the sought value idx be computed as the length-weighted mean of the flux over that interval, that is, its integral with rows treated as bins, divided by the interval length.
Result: 4.21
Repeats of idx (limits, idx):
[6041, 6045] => 3.64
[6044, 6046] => 3.73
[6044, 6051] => 3.64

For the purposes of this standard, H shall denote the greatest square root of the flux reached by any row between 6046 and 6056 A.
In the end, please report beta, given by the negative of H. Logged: -2.16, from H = 2.16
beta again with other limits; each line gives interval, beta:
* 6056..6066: -2.21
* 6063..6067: -2.16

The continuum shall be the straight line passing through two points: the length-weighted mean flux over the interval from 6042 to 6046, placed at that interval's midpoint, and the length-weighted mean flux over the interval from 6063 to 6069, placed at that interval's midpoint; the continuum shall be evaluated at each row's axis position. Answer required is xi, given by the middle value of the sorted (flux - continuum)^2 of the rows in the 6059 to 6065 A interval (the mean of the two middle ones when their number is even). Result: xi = 0.152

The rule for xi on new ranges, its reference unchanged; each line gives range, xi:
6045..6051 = 0.151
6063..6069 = 0.298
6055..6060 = 0.051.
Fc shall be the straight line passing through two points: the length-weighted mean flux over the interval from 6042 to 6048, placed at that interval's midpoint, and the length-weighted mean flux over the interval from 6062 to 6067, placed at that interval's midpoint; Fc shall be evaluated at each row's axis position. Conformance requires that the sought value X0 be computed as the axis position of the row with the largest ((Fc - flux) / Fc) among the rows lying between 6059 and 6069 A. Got 6062.52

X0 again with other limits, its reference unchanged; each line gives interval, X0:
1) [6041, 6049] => 6044.40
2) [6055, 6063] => 6062.52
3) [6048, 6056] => 6049.97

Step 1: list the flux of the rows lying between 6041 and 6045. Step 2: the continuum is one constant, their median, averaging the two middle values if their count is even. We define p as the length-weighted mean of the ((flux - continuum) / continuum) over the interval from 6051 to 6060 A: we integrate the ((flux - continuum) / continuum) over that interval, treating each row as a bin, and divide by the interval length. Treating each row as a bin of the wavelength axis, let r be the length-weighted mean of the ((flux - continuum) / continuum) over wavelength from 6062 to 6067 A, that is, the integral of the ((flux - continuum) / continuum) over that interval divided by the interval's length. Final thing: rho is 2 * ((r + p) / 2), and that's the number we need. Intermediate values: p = 0.16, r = 0.13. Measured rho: 0.29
